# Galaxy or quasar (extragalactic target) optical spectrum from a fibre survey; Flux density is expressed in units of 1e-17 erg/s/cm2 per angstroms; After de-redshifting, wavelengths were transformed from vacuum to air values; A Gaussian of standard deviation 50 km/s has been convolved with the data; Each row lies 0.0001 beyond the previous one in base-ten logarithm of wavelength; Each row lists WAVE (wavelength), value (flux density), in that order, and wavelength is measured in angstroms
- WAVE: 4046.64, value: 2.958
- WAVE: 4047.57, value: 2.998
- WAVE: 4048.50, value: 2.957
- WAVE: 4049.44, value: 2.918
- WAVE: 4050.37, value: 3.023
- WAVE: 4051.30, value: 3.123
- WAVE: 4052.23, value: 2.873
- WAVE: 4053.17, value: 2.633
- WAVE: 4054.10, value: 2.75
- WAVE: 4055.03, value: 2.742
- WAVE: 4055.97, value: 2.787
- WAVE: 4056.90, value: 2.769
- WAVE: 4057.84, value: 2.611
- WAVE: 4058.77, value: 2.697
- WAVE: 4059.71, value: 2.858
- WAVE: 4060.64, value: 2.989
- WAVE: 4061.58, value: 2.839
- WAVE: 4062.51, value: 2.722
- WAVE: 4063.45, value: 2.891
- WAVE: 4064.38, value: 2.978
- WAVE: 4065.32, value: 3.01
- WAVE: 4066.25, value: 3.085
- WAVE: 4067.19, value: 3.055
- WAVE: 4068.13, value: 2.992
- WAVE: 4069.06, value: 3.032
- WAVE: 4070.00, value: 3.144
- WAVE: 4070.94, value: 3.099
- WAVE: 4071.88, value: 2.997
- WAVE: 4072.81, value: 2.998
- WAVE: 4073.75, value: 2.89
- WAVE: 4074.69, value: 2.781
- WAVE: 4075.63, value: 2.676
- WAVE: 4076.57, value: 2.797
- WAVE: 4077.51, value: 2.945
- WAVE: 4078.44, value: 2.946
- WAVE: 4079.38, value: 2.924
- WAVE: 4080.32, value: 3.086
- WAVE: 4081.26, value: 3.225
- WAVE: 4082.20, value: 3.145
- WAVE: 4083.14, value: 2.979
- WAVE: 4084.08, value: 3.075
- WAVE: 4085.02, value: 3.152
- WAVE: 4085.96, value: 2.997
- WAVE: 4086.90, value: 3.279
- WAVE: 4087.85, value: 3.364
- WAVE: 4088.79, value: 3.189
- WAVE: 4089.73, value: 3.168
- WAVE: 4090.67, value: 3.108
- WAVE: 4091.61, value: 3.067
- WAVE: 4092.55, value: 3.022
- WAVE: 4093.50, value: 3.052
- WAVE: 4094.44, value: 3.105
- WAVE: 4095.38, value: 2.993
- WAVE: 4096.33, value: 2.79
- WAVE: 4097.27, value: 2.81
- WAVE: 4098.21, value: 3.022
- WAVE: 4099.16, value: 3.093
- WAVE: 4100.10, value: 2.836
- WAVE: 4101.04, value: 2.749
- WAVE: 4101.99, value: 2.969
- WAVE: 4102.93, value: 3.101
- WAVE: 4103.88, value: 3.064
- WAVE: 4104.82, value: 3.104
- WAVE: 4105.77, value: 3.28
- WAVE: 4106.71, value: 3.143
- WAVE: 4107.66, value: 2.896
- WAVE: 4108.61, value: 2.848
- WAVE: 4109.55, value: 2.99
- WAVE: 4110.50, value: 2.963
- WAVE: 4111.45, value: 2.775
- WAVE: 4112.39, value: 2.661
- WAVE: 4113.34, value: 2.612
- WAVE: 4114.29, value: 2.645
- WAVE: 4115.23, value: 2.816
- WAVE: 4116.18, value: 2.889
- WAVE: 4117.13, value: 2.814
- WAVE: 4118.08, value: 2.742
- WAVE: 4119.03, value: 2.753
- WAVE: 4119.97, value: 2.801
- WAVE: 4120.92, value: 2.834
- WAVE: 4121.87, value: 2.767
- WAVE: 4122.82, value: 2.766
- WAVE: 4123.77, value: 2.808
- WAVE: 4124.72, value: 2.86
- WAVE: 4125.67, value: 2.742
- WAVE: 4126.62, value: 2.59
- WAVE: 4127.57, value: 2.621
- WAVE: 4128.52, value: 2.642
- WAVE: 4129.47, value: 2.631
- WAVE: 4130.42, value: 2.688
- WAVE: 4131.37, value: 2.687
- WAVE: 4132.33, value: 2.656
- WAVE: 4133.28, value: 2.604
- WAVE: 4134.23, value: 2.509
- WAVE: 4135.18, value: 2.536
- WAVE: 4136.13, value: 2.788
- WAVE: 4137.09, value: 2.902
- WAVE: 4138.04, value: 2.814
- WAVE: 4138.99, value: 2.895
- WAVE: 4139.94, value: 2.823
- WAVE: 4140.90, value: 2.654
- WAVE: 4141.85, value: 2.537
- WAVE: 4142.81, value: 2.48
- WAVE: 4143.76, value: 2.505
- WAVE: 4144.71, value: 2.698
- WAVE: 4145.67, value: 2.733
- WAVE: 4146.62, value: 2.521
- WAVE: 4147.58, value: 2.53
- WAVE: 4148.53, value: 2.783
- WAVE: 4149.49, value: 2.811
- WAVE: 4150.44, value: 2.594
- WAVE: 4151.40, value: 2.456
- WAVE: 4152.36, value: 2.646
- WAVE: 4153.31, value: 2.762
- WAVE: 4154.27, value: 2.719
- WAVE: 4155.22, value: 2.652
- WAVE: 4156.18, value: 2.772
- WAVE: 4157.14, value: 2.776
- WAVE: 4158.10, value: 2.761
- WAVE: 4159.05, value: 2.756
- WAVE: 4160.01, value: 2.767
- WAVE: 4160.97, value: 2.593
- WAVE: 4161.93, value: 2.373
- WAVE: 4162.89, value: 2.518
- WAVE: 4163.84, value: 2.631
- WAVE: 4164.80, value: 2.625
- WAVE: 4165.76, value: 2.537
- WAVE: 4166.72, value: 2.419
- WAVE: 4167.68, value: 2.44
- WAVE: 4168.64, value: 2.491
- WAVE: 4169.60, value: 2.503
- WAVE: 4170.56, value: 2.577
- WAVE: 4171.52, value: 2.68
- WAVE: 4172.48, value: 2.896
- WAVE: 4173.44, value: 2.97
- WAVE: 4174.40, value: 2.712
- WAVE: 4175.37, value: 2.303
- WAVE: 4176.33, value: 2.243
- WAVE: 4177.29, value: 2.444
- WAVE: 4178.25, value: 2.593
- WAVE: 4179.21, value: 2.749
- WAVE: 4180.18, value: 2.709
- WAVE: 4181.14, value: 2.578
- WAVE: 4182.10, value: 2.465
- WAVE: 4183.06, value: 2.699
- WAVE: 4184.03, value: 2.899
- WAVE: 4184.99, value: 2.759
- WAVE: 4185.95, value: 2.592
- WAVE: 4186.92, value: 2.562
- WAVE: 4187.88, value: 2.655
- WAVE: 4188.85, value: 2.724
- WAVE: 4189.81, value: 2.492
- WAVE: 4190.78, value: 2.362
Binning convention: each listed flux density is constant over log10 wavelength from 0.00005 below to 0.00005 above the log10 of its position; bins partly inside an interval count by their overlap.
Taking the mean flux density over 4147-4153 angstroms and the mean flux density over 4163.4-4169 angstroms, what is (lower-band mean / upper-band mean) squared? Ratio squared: 1.09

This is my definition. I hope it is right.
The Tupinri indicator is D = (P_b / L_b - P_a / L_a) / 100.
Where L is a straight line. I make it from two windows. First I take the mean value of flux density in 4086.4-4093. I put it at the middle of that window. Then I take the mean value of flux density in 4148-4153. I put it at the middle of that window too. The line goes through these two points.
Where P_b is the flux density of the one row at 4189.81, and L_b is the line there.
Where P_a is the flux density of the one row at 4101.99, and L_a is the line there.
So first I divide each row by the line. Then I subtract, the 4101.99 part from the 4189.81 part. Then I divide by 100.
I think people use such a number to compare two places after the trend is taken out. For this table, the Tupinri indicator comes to 0.0010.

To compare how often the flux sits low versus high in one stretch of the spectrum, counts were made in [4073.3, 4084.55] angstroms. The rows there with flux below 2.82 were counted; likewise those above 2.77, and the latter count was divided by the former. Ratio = 3.7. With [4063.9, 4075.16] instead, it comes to 12.0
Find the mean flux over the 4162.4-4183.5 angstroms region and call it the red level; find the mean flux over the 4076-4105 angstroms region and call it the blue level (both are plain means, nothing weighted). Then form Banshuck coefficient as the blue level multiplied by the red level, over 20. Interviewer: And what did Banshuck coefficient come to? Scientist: 0.392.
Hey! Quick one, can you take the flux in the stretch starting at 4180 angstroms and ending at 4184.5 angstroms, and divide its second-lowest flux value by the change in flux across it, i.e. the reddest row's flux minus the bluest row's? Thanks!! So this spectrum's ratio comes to 14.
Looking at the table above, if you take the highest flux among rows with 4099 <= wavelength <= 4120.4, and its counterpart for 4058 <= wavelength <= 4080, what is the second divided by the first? 0.96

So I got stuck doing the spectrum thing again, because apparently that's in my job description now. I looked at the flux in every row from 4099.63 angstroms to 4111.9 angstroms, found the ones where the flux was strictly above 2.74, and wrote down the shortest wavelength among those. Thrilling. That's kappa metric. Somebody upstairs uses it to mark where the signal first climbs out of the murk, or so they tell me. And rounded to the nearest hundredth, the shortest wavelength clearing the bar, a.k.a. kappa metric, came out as 4100.10 angstroms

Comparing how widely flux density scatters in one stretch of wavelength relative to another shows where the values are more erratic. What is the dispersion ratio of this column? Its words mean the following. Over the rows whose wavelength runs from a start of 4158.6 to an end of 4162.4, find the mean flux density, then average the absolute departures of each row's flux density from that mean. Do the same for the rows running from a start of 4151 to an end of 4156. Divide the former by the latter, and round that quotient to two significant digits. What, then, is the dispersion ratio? 1.8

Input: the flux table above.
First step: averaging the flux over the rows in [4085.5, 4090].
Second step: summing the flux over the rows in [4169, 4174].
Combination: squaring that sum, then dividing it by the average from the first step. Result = 58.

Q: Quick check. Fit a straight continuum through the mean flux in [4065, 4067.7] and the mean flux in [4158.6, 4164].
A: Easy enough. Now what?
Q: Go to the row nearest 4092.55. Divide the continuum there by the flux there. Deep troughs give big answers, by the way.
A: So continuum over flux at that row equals 0.97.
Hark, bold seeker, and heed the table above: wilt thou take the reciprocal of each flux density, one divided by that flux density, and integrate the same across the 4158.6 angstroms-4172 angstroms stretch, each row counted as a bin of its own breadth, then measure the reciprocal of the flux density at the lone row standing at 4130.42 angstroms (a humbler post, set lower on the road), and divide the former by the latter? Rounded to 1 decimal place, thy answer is 14.1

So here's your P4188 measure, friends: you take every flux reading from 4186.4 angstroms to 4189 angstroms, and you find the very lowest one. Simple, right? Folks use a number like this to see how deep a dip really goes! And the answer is 2.562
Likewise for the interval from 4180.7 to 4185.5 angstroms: 2.465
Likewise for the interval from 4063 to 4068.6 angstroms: 2.891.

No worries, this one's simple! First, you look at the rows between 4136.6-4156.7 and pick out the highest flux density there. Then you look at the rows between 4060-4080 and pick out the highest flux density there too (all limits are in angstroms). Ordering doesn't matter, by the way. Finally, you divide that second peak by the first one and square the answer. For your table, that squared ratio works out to 1.17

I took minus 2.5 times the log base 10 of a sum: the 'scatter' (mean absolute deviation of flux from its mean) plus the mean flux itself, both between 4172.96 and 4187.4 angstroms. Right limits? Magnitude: -1.11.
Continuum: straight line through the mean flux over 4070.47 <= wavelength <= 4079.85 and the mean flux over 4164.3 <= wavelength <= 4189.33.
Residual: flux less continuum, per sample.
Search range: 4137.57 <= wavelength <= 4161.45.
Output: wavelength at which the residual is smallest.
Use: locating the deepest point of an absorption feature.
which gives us 4142.81 angstroms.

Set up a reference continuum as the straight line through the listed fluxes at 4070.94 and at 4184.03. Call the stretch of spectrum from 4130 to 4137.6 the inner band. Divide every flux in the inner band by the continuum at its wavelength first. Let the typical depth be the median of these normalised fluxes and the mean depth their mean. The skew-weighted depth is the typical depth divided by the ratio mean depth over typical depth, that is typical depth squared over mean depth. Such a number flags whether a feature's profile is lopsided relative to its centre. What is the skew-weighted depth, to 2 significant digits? 0.89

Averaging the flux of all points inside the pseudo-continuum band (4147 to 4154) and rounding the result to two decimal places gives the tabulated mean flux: 2.65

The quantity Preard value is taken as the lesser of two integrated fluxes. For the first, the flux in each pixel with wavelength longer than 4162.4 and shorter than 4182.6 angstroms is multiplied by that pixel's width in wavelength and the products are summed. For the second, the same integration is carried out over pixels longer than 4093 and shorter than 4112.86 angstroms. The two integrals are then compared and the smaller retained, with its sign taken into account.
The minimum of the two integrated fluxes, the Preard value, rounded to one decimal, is 52.0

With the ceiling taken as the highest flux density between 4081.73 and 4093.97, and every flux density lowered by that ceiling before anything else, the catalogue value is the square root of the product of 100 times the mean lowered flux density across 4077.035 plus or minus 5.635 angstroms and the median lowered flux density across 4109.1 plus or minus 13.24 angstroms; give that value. 4.7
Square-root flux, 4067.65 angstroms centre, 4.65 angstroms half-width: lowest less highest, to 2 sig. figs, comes -0.073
